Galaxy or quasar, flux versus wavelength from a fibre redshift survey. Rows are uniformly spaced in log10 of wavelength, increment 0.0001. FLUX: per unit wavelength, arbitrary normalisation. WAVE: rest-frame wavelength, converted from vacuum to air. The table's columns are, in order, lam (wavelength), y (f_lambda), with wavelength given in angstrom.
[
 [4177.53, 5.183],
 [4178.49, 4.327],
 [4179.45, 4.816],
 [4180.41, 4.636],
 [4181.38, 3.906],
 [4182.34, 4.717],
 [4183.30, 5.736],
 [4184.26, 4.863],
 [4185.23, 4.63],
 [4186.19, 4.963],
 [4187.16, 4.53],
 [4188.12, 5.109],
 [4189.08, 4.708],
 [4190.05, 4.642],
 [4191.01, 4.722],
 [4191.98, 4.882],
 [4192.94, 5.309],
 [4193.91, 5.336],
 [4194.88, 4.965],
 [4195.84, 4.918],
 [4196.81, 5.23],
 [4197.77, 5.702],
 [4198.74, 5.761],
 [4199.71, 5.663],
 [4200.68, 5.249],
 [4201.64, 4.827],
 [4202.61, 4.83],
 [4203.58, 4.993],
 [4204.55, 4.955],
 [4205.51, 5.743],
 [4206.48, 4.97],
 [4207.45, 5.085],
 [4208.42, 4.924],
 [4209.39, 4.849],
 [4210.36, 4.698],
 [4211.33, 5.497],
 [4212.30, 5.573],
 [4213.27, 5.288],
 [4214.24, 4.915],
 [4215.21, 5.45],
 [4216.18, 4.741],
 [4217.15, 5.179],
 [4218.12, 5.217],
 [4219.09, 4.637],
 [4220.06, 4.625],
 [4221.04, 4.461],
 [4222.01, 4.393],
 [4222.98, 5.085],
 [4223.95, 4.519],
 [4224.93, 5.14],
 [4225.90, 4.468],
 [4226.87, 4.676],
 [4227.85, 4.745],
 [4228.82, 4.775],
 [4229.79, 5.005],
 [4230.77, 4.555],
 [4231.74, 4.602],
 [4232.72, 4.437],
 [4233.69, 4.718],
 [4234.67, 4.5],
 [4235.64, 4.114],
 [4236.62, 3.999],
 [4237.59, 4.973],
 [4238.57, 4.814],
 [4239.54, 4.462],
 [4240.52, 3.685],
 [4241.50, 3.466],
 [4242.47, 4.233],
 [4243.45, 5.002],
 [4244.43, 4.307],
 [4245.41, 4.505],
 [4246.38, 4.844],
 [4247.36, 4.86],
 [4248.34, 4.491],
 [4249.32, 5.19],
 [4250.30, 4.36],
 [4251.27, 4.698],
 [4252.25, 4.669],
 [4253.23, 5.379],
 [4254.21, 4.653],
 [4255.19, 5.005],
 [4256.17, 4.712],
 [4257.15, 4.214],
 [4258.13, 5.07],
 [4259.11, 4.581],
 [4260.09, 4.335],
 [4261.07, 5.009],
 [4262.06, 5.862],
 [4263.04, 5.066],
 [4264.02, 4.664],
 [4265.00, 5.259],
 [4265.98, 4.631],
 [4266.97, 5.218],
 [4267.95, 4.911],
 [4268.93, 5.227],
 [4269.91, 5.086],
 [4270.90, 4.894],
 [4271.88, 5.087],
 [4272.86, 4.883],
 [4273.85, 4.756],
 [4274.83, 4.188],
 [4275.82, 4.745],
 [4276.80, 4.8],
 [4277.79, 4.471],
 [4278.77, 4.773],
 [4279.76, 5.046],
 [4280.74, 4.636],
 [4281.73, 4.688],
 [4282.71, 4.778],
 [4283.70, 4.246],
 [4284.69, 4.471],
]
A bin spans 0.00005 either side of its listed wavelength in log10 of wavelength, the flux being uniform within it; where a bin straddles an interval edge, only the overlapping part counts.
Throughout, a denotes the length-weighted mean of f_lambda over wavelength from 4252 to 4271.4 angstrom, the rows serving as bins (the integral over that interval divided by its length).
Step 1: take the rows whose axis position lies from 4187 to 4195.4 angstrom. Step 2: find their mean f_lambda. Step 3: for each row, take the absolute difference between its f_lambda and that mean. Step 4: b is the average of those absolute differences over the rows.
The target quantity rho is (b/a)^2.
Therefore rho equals 0.0023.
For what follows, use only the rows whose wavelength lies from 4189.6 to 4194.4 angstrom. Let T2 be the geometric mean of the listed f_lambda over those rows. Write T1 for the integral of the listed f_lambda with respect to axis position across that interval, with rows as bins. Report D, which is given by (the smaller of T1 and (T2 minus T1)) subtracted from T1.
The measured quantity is 42.8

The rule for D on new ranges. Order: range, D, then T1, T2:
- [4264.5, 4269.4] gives 44.4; 24.7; 5.04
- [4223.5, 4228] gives 37.6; 21.2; 4.70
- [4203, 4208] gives 46.3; 25.7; 5.14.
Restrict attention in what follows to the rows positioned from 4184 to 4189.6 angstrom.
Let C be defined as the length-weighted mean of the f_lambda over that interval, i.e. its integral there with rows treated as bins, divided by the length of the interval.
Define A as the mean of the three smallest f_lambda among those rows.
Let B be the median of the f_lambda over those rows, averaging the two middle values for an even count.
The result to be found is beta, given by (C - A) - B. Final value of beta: -4.6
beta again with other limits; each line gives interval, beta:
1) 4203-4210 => -4.8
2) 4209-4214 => -5.1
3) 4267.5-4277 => -4.6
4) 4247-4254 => -4.4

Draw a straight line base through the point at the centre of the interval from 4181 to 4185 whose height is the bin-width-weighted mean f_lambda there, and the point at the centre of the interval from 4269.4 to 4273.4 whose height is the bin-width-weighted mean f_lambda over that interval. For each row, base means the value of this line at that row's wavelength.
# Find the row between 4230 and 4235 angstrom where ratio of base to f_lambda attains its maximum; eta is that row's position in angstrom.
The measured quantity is 4232.72 angstrom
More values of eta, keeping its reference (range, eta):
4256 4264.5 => 4257.15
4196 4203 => 4201.64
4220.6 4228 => 4222.01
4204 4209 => 4208.42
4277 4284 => 4283.70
